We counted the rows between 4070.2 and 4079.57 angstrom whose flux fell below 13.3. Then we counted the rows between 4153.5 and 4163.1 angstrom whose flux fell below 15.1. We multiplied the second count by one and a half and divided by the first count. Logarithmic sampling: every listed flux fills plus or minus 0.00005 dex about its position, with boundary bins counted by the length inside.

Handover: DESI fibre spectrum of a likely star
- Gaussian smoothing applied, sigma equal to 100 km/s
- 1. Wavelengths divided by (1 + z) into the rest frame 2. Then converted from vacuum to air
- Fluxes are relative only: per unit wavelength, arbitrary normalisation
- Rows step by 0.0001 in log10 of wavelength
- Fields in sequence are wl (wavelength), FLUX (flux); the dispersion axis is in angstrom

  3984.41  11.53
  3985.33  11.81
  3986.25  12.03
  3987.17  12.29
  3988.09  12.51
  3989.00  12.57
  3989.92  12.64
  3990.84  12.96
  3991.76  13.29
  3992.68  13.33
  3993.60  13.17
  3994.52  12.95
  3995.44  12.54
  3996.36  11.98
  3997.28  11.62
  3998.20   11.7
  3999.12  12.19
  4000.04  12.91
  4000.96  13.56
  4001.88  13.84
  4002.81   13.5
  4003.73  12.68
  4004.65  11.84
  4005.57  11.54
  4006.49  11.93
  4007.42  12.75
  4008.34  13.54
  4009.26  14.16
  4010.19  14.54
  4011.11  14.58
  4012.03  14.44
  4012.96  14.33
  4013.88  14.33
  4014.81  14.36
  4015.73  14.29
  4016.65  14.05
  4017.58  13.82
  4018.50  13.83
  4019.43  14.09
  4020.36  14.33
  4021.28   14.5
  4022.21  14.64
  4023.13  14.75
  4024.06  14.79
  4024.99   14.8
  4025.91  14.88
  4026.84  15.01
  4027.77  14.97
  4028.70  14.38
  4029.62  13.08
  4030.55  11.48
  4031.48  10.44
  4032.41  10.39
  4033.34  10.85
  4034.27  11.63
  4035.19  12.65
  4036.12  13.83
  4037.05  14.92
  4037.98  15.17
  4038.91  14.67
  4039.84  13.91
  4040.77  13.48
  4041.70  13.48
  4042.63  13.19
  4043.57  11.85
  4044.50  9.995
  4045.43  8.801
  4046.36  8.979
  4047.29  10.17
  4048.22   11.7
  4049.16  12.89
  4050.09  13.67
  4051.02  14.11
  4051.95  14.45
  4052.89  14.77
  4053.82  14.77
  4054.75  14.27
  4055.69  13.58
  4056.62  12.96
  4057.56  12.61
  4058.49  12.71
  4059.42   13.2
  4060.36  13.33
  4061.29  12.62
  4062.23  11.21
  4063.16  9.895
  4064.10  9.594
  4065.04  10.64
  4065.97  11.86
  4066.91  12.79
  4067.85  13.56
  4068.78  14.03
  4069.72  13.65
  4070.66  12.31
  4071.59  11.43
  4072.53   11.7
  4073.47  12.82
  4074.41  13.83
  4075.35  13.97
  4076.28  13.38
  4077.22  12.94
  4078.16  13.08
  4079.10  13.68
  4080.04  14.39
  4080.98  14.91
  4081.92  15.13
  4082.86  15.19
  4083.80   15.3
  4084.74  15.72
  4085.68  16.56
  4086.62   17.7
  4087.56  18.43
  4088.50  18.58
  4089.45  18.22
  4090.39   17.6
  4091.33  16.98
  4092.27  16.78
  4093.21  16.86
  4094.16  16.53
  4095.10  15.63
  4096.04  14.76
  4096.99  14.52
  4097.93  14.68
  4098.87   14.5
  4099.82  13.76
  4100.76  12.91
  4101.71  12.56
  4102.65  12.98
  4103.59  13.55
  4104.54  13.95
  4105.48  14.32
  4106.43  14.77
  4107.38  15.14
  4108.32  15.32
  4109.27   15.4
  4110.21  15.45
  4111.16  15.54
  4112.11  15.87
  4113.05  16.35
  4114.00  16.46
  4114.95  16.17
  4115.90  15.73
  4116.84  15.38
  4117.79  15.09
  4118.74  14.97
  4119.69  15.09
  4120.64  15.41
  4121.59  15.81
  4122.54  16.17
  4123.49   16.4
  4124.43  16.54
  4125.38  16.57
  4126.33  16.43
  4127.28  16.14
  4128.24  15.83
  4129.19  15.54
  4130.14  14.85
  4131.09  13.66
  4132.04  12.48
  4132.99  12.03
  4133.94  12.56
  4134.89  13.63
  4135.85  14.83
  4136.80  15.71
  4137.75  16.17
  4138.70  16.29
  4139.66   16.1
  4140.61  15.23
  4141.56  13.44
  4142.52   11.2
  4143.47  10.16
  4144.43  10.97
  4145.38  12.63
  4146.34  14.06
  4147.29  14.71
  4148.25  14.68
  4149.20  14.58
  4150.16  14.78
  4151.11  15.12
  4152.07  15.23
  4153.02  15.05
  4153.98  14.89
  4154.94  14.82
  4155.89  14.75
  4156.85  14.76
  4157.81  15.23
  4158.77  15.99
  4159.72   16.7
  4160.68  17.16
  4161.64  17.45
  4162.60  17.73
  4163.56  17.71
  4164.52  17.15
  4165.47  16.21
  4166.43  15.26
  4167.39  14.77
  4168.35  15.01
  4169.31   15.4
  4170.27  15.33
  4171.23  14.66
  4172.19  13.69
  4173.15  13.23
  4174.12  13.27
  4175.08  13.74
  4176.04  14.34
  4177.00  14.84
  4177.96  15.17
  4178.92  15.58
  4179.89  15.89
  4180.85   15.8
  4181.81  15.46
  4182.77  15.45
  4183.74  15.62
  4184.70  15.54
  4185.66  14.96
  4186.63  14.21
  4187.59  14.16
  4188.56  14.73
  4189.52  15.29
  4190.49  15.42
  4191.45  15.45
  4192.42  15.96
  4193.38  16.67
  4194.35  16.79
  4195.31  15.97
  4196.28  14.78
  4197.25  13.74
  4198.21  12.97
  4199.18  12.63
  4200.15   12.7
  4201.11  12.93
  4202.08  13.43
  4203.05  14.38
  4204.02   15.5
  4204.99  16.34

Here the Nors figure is 1.0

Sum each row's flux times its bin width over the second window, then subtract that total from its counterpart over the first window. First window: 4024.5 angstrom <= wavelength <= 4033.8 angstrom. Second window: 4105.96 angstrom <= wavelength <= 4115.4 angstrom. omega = -27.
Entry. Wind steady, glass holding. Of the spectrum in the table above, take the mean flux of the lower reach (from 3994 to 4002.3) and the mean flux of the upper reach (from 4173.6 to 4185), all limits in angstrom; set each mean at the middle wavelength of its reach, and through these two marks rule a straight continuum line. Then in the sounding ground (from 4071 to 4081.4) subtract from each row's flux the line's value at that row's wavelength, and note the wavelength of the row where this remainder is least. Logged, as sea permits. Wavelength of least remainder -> 4071.59 angstrom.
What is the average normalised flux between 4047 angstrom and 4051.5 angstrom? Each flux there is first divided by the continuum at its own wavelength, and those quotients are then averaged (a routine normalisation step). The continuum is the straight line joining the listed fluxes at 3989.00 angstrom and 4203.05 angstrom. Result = 0.96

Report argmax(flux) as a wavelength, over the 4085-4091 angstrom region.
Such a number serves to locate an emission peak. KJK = 4088.50 angstrom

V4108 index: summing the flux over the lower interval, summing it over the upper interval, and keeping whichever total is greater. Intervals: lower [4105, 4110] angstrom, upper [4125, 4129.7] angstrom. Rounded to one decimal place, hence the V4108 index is 80.5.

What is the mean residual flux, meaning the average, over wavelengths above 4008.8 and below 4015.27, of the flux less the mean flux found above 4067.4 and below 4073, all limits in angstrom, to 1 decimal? 1.6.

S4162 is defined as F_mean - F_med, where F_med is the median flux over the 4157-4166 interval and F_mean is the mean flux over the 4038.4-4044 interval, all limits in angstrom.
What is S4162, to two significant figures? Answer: -3.7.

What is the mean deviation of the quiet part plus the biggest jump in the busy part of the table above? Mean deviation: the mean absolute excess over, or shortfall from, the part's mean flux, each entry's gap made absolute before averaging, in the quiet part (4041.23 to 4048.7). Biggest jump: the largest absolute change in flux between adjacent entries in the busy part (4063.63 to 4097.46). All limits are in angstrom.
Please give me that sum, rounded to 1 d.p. 2.9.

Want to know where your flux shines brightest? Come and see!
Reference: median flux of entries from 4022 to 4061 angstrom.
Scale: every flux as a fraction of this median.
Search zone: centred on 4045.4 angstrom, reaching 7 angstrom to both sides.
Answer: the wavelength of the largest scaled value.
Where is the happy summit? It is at 4038.91 angstrom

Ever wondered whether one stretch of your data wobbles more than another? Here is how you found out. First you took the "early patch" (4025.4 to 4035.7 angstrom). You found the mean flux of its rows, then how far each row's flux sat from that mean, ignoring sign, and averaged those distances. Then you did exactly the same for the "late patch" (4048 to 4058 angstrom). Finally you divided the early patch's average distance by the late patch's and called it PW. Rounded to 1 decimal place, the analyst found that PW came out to 2.0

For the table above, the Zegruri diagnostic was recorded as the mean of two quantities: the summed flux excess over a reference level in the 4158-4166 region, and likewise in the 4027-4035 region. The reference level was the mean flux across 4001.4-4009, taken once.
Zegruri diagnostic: 15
